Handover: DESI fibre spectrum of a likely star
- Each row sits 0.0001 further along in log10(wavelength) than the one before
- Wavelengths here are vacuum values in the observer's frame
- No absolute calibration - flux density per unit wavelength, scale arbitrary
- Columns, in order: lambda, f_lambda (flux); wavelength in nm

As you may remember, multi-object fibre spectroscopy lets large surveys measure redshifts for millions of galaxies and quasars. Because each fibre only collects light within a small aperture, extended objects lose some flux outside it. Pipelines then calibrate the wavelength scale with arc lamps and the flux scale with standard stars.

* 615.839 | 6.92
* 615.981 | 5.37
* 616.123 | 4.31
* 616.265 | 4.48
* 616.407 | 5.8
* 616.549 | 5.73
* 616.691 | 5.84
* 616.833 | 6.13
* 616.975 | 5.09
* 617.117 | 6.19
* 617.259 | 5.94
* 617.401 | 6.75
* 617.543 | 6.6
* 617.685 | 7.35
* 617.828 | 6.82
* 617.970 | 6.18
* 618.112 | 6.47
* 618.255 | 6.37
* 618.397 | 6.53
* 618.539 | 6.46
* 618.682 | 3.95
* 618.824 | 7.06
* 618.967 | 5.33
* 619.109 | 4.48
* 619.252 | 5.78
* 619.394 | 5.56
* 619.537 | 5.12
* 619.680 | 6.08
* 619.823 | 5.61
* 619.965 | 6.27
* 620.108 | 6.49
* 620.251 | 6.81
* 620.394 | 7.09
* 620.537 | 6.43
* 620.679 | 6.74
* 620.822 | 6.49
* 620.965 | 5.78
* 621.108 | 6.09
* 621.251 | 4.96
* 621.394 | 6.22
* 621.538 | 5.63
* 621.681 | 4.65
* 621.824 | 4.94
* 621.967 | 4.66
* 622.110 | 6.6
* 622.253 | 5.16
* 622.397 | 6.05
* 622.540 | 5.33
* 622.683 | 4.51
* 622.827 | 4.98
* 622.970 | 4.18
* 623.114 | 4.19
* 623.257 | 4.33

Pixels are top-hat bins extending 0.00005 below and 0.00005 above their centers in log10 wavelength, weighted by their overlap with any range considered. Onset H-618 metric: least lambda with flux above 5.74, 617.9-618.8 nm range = 617.970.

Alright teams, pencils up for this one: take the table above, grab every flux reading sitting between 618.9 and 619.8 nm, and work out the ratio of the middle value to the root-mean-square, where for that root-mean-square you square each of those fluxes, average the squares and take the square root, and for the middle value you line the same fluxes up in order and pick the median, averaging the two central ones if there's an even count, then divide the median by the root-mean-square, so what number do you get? 1.01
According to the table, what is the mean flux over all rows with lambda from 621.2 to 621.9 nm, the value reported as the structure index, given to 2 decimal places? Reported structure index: 5.28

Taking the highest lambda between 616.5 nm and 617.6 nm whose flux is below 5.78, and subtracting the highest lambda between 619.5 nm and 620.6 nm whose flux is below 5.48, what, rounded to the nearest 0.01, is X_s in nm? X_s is -2.56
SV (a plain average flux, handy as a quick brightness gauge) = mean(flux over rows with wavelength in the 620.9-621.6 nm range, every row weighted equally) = 5.7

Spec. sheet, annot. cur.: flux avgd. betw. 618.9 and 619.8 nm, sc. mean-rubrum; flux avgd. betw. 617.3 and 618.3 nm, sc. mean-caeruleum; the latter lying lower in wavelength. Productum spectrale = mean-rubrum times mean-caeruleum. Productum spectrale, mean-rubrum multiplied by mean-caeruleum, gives 36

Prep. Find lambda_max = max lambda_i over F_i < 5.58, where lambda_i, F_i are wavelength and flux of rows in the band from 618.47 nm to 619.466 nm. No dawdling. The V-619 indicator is 619.394 nm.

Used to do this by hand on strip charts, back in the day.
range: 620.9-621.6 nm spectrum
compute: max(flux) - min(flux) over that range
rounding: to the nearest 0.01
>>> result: 1.26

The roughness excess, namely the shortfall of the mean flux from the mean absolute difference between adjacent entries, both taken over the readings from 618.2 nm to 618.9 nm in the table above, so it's -4.6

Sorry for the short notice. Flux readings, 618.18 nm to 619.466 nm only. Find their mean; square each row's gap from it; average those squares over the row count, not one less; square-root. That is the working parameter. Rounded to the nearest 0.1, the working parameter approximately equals 1.0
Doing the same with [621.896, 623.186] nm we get 0.8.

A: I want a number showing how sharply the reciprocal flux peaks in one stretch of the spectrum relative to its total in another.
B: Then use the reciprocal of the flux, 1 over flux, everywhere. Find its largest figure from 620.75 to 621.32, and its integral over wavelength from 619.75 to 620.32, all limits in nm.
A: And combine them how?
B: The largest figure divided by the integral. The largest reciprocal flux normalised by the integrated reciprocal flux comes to 2.21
